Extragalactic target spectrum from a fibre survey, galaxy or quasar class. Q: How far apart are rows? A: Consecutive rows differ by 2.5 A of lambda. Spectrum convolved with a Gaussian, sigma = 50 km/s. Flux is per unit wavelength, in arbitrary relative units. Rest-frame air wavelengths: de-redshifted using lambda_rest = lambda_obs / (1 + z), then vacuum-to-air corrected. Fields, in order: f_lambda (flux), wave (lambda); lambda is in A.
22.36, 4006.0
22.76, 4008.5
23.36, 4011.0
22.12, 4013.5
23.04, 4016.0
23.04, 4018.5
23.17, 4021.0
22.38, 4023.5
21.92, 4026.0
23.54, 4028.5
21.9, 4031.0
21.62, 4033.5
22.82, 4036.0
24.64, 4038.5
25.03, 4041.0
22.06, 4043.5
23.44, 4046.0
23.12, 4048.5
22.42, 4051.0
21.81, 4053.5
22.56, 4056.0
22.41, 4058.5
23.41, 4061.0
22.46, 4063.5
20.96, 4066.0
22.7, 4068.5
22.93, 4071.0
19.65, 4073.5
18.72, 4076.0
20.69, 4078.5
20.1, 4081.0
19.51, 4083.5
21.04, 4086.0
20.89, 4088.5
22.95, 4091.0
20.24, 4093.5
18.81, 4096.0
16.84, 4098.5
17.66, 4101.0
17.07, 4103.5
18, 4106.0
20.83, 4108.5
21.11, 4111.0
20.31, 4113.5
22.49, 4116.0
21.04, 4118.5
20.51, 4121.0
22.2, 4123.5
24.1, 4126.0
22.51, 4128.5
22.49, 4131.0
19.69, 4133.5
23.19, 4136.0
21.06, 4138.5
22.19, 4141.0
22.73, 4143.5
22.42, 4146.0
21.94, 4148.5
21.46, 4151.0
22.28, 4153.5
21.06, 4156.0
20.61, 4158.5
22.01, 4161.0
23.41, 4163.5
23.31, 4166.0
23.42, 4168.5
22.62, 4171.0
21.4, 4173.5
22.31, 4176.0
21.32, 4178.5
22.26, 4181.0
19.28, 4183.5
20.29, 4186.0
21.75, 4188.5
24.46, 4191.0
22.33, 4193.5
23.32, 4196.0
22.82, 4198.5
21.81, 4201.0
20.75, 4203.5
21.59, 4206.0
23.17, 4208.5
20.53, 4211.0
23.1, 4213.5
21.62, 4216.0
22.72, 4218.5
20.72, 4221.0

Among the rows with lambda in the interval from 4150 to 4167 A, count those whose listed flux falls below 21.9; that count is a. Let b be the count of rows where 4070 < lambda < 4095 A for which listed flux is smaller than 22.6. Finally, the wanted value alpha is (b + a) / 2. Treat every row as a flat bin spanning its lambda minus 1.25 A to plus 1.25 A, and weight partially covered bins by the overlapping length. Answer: 5.5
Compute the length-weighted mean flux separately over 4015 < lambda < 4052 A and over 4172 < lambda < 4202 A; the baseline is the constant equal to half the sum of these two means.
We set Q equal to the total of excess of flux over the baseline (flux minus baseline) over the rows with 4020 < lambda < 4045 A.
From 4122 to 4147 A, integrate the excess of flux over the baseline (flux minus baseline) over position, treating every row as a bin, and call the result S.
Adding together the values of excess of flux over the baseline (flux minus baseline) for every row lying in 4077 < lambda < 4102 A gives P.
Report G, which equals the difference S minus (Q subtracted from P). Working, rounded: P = -26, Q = 5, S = -5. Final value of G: 25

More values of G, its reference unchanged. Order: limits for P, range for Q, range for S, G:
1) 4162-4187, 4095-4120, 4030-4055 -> -14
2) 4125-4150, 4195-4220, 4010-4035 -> 3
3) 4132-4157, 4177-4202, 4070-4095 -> -44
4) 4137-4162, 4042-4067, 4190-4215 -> 5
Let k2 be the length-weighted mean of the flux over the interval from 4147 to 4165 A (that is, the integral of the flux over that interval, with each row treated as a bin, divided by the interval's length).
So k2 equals 21.9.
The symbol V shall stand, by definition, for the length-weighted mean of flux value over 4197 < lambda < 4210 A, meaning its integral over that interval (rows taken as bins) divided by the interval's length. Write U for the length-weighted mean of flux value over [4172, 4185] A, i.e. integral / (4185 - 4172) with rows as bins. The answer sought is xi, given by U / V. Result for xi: 0.97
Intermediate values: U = 21.3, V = 22.0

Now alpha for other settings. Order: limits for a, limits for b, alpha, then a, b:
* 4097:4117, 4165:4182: 5.5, 7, 4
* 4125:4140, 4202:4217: 3.0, 2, 4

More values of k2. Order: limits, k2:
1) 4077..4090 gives 20.5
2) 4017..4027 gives 22.7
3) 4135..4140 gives 22.1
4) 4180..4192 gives 21.5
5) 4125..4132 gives 23.0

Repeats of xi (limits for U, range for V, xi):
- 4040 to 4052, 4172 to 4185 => 1.09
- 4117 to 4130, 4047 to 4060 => 0.98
